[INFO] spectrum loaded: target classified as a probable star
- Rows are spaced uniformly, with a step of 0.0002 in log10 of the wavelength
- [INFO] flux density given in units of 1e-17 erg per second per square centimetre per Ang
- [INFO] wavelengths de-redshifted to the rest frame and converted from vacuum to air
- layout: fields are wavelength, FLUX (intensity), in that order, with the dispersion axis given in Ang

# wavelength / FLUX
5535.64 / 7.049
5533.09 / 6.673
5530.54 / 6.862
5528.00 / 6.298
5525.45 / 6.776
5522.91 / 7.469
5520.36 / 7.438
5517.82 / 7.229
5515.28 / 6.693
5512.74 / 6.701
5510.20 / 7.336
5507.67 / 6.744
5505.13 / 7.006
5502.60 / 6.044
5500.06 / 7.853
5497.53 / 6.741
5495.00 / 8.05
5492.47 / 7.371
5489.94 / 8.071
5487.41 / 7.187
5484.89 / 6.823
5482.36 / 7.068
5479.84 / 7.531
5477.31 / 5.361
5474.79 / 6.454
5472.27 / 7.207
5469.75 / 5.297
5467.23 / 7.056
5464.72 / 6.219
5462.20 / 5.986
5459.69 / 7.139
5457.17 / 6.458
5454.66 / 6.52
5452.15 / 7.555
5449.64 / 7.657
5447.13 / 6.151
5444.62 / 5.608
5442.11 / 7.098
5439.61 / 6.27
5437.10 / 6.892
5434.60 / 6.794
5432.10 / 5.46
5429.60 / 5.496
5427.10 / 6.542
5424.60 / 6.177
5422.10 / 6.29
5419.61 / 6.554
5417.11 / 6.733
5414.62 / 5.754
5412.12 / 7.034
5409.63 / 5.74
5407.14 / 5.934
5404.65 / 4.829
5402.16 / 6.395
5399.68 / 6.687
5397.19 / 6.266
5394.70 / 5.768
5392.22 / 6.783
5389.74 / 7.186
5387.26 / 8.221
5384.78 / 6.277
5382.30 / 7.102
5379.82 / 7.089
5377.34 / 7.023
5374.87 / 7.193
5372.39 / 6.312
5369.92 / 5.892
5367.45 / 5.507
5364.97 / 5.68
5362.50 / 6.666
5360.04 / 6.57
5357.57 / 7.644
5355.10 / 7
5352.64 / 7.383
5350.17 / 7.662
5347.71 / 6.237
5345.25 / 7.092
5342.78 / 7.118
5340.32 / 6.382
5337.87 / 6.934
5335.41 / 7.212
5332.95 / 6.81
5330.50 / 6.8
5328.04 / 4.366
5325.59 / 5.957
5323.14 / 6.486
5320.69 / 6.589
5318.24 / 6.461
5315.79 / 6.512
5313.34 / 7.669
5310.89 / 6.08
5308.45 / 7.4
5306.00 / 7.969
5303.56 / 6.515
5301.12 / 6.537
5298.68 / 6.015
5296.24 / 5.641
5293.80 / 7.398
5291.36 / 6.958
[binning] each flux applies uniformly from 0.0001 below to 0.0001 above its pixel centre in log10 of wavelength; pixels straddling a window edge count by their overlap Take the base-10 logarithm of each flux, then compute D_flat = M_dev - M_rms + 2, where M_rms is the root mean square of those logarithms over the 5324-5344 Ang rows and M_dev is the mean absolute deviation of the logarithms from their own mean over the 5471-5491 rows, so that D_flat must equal 1.23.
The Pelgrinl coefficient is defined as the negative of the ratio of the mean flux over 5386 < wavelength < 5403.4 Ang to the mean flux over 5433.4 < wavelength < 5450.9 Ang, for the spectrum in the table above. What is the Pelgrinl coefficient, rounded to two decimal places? -1.02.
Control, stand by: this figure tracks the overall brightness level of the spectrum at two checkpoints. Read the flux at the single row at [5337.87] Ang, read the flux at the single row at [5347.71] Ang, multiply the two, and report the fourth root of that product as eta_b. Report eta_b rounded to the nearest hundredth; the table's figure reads 2.56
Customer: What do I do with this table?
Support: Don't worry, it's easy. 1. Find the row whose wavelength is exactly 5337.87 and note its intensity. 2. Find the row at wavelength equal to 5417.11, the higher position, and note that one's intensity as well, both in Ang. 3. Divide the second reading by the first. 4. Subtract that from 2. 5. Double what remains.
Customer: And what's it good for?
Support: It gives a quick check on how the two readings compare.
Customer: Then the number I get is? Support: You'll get 2.06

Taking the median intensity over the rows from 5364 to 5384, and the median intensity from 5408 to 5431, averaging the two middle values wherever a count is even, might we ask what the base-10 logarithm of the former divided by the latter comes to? 0.025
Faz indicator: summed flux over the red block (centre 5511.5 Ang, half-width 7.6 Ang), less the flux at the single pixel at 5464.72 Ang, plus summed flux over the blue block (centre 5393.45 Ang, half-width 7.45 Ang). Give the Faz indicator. 76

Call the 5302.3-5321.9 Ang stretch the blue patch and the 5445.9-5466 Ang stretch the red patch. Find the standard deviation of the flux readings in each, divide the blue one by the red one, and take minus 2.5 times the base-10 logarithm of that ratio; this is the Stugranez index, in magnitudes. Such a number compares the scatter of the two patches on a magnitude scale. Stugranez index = 0.0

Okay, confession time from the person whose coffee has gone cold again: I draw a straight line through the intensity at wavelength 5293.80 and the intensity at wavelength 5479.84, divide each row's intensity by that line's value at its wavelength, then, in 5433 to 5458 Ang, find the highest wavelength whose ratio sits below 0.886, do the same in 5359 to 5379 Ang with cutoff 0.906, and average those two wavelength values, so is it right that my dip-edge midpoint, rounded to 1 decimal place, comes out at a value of 5414.8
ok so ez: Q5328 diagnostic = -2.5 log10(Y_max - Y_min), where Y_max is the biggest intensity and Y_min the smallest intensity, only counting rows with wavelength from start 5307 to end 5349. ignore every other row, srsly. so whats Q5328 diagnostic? -1.3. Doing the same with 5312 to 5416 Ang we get -1.5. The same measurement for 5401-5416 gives -0.9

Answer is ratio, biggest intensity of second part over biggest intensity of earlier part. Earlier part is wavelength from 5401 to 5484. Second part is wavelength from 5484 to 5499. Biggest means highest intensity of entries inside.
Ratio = 1.05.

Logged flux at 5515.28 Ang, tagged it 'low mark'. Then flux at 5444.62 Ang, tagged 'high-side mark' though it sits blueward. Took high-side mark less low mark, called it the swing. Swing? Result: -1.1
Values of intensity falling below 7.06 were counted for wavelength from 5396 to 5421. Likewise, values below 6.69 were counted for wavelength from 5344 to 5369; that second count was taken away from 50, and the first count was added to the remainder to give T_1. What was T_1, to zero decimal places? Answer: 55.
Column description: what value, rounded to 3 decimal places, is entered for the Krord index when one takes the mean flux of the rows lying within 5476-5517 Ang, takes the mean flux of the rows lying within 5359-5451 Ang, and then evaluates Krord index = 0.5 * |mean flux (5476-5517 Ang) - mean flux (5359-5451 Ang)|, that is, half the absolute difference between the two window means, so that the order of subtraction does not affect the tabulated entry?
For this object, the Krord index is 0.307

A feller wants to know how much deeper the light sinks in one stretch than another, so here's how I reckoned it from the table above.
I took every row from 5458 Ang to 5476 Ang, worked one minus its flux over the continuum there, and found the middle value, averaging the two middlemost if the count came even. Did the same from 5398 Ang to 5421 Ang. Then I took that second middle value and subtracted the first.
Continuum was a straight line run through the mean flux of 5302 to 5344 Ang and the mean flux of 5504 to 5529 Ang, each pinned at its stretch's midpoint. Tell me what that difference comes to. -0.01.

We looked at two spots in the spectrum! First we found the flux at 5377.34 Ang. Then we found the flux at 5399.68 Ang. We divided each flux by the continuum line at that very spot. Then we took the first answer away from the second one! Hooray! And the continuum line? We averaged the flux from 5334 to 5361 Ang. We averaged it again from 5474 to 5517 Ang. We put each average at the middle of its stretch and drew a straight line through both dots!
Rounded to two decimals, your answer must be -0.05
